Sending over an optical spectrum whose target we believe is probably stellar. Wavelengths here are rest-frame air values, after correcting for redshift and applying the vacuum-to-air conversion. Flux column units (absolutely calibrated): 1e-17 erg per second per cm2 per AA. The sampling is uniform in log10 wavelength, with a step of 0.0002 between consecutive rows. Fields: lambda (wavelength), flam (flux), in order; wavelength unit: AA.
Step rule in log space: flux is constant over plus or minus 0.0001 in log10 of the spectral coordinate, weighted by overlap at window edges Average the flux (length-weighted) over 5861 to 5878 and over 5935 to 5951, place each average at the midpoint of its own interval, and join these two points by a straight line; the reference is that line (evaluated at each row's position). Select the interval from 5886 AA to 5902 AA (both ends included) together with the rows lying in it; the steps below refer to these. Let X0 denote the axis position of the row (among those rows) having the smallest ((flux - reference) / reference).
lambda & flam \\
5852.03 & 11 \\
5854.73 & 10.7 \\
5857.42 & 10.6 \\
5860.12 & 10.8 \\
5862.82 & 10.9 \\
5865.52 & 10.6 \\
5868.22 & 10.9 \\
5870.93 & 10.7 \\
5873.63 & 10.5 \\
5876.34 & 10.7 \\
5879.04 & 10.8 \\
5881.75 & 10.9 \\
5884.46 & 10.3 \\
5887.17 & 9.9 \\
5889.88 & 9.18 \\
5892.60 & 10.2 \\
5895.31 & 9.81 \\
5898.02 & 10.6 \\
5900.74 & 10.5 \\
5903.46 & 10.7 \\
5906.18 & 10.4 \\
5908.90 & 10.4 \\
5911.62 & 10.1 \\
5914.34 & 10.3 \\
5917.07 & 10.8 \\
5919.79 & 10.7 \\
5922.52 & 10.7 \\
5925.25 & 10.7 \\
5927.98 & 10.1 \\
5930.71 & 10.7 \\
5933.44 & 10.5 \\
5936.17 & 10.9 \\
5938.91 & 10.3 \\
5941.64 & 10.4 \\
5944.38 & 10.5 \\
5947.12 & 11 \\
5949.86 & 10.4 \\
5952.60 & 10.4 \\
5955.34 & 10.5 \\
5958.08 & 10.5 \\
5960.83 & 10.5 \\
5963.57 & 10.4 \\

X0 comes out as 5889.88 AA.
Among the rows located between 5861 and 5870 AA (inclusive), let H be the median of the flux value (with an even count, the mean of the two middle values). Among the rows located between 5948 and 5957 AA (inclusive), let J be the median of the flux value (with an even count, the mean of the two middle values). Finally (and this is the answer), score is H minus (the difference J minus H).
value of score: 11.4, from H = 10.90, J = 10.4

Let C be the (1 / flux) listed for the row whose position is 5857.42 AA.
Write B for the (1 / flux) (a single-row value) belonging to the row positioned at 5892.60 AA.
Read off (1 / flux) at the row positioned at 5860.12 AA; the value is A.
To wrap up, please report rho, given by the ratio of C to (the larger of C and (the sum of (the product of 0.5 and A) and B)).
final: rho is 0.654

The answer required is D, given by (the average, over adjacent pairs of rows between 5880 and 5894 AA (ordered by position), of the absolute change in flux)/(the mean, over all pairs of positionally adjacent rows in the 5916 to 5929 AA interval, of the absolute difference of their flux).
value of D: 3.9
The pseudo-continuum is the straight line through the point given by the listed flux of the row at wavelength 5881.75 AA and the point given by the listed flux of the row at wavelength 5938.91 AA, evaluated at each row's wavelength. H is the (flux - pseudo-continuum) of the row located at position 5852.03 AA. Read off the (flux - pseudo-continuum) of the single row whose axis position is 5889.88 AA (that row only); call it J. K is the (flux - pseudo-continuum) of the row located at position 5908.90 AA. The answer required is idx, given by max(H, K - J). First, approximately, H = -0.21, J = -1.6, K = -0.2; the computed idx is 1.42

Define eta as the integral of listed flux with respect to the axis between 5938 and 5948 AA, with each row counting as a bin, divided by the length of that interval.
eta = 10.5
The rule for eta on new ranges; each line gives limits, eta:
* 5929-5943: 10.6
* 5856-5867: 10.7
